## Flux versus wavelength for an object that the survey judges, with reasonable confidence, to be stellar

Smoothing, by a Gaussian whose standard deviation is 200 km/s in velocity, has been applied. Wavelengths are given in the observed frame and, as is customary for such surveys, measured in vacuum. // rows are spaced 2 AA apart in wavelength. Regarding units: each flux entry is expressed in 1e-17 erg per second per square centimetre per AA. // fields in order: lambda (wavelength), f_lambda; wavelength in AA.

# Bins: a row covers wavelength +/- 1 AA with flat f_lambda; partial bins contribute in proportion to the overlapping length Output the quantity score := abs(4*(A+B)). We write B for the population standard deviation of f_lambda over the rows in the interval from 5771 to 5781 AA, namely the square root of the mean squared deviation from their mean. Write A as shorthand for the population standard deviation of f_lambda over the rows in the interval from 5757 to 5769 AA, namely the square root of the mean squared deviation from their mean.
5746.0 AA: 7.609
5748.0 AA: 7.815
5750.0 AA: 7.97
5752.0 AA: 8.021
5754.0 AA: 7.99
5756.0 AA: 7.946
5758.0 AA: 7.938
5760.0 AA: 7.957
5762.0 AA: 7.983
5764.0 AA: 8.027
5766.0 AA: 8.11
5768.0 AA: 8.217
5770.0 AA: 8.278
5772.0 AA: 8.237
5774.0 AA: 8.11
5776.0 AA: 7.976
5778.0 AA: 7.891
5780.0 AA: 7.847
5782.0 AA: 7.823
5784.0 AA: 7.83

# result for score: 0.96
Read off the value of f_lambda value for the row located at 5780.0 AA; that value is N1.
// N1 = 7.847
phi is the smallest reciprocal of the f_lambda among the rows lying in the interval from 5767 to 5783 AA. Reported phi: 0.121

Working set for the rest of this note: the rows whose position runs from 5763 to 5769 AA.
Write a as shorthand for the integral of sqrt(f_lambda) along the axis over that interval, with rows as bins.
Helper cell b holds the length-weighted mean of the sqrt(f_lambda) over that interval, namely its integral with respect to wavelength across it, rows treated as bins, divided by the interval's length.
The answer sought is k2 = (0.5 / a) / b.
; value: 0.0103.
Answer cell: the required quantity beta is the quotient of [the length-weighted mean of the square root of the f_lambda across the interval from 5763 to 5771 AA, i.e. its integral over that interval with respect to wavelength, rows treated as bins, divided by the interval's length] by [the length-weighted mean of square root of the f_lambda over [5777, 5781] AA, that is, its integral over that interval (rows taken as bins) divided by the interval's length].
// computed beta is 1.02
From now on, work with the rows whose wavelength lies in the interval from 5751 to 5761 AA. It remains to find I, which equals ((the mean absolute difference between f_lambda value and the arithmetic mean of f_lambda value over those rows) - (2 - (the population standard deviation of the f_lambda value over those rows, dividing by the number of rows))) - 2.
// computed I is -3.94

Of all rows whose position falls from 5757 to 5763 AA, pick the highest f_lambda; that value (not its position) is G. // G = 7.983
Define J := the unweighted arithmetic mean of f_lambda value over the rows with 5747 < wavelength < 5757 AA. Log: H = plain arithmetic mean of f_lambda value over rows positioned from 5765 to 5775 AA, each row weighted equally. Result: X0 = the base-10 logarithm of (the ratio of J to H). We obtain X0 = -0.013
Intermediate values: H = 8.19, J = 7.95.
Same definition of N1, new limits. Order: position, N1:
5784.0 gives 7.83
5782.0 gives 7.823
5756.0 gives 7.946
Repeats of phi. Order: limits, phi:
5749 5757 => 0.125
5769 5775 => 0.121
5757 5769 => 0.122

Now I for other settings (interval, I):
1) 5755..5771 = -3.77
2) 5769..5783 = -3.67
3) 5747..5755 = -3.85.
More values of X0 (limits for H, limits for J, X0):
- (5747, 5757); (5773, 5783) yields -0.001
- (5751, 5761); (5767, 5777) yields 0.010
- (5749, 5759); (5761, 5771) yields 0.008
